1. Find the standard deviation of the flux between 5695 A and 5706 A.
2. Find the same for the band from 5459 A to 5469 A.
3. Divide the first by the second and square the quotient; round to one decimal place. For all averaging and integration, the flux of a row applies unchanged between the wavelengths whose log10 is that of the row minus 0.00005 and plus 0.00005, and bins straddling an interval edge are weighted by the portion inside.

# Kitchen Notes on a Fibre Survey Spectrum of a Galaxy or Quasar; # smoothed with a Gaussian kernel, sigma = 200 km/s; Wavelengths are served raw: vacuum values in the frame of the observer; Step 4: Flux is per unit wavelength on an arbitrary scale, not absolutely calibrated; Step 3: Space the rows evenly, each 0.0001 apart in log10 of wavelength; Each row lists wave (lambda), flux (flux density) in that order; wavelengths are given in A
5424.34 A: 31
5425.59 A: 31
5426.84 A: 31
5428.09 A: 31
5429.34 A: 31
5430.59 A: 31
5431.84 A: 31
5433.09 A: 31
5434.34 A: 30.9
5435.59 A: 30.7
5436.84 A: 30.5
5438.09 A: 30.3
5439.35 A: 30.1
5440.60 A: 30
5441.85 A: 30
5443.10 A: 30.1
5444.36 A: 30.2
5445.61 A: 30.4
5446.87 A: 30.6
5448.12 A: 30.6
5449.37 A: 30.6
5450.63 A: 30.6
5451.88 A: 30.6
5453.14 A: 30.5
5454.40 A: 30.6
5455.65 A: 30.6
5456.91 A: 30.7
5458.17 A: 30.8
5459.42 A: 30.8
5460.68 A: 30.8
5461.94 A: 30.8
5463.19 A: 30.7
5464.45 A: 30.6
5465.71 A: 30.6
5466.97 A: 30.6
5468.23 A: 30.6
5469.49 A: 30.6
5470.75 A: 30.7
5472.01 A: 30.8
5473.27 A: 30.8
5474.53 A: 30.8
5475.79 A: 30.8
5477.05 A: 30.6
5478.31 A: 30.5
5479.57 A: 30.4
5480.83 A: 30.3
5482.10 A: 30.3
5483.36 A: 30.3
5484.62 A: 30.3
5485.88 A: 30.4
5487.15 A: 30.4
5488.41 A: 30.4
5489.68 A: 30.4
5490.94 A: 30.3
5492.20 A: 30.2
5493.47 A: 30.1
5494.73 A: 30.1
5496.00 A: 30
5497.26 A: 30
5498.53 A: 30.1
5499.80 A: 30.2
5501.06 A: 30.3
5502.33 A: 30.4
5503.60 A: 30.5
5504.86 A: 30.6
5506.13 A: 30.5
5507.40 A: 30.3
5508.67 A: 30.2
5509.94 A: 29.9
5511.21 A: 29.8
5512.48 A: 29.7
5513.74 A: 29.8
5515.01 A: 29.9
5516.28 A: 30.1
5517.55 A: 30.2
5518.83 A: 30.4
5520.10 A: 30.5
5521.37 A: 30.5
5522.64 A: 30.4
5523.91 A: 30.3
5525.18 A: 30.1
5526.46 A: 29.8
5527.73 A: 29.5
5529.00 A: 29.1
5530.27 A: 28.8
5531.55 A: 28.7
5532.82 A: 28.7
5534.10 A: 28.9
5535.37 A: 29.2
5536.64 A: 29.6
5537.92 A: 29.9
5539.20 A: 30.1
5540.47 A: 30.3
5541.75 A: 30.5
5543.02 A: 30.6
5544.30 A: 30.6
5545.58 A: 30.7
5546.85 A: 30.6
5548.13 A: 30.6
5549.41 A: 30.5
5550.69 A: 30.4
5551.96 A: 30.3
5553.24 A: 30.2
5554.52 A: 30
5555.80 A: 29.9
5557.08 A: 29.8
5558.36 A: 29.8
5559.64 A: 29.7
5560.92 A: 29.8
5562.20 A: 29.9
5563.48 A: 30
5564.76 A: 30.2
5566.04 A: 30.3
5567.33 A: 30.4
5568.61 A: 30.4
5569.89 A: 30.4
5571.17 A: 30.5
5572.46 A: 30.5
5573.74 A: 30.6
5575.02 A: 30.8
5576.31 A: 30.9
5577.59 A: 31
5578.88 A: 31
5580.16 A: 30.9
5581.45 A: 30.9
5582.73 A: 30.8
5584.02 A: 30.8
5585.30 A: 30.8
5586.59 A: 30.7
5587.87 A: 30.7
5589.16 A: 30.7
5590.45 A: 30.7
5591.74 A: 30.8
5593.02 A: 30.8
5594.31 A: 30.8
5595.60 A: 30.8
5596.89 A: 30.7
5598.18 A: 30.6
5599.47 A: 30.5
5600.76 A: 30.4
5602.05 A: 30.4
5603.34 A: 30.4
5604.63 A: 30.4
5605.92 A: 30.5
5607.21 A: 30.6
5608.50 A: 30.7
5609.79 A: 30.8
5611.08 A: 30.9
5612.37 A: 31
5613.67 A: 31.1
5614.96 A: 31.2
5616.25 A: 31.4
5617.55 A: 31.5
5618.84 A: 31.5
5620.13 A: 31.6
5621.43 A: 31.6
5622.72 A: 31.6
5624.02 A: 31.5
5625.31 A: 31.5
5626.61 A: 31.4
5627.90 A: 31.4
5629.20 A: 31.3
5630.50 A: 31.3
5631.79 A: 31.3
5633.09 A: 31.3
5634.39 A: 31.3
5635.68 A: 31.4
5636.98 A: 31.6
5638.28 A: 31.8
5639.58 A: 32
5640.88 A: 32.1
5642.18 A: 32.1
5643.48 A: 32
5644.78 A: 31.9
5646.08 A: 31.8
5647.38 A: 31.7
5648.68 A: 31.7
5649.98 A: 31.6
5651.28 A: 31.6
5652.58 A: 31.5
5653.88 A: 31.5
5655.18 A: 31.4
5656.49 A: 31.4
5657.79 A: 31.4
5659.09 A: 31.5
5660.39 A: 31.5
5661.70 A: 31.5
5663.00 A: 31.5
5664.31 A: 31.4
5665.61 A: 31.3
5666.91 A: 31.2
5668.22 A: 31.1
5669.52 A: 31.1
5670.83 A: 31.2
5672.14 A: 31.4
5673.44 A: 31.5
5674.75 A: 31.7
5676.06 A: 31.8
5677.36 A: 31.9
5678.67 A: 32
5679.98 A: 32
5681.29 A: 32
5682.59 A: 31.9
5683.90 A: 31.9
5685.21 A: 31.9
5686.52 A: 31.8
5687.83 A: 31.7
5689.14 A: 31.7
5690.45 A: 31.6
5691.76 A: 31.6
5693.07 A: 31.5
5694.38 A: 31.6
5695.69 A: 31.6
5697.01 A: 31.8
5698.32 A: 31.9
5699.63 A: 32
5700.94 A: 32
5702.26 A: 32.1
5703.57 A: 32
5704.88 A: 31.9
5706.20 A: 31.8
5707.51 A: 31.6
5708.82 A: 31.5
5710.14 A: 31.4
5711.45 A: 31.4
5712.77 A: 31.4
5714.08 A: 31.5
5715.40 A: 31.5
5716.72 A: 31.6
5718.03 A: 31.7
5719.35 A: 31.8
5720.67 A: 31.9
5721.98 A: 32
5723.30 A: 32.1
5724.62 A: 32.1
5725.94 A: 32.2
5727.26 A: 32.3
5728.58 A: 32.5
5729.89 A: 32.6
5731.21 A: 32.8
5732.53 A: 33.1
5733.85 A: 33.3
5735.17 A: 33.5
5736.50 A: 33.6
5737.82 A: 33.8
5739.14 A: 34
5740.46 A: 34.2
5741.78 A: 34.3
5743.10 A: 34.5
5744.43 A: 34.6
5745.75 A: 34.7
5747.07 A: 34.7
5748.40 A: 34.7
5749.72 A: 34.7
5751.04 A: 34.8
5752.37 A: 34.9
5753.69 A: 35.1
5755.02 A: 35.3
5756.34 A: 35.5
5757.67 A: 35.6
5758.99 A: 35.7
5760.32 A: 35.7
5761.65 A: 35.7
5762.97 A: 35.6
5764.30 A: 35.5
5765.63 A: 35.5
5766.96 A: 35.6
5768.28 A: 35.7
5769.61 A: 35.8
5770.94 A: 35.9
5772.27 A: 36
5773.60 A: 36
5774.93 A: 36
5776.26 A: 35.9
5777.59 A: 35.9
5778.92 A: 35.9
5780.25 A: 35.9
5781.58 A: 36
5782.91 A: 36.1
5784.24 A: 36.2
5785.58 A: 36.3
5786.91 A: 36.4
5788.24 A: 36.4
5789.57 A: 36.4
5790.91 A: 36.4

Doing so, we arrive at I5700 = 2.5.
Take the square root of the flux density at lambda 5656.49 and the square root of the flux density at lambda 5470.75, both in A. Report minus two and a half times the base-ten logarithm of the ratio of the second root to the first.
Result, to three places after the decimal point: 0.012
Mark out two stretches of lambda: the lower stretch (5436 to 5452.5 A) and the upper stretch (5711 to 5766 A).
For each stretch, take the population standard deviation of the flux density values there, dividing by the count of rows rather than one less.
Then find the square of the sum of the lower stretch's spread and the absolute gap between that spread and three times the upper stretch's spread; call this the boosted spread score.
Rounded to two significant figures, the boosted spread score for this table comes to 20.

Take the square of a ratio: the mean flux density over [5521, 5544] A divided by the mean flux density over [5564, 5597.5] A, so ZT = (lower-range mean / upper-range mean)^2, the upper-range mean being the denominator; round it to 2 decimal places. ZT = 0.94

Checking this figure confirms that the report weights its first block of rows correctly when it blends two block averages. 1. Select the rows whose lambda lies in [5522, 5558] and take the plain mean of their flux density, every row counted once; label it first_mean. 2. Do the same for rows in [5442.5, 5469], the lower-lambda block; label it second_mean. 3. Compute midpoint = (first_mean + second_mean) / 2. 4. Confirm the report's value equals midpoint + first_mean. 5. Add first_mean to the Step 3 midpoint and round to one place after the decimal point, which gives 60.2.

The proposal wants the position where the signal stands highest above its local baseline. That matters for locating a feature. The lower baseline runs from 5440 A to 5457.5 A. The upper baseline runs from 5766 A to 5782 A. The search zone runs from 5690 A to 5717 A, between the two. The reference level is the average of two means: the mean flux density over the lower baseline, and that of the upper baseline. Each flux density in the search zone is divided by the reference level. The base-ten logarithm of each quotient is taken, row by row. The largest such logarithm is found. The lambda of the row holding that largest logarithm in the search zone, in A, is 5702.26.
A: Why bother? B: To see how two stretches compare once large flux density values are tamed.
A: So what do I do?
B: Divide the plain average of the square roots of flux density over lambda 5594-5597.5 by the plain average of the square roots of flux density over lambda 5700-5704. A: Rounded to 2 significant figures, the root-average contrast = 0.98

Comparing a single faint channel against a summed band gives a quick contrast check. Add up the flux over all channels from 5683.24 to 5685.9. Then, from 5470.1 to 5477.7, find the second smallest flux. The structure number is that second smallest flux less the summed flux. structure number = -33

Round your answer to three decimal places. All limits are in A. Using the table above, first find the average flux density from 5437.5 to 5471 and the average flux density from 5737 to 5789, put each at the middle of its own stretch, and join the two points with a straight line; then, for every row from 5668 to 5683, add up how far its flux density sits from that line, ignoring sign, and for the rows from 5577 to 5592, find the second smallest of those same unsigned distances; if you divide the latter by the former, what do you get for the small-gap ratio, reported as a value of 0.052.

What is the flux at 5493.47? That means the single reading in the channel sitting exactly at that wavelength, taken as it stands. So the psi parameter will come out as 30.1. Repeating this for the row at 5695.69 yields 31.6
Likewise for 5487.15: 30.4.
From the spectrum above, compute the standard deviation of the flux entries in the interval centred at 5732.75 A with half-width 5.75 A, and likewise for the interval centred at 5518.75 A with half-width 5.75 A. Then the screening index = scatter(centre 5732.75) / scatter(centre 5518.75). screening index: 2.1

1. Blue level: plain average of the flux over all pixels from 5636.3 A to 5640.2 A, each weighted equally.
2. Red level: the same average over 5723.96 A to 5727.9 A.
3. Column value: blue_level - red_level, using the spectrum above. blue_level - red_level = 0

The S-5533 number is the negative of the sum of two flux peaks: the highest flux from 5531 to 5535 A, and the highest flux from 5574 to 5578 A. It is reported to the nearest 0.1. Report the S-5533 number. -59.9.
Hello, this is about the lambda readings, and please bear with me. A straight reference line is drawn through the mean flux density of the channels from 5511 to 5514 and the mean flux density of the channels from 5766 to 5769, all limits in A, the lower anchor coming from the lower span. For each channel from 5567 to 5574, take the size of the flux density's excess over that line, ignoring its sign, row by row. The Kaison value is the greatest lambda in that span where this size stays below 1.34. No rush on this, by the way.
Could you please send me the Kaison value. 5573.74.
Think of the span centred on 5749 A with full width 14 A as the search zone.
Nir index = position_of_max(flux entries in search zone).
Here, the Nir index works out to 5755.02 A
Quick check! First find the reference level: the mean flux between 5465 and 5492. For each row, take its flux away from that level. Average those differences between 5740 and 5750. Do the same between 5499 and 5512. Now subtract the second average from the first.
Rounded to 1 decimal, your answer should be -4.3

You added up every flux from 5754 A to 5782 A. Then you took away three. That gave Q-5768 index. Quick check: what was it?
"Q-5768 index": 748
